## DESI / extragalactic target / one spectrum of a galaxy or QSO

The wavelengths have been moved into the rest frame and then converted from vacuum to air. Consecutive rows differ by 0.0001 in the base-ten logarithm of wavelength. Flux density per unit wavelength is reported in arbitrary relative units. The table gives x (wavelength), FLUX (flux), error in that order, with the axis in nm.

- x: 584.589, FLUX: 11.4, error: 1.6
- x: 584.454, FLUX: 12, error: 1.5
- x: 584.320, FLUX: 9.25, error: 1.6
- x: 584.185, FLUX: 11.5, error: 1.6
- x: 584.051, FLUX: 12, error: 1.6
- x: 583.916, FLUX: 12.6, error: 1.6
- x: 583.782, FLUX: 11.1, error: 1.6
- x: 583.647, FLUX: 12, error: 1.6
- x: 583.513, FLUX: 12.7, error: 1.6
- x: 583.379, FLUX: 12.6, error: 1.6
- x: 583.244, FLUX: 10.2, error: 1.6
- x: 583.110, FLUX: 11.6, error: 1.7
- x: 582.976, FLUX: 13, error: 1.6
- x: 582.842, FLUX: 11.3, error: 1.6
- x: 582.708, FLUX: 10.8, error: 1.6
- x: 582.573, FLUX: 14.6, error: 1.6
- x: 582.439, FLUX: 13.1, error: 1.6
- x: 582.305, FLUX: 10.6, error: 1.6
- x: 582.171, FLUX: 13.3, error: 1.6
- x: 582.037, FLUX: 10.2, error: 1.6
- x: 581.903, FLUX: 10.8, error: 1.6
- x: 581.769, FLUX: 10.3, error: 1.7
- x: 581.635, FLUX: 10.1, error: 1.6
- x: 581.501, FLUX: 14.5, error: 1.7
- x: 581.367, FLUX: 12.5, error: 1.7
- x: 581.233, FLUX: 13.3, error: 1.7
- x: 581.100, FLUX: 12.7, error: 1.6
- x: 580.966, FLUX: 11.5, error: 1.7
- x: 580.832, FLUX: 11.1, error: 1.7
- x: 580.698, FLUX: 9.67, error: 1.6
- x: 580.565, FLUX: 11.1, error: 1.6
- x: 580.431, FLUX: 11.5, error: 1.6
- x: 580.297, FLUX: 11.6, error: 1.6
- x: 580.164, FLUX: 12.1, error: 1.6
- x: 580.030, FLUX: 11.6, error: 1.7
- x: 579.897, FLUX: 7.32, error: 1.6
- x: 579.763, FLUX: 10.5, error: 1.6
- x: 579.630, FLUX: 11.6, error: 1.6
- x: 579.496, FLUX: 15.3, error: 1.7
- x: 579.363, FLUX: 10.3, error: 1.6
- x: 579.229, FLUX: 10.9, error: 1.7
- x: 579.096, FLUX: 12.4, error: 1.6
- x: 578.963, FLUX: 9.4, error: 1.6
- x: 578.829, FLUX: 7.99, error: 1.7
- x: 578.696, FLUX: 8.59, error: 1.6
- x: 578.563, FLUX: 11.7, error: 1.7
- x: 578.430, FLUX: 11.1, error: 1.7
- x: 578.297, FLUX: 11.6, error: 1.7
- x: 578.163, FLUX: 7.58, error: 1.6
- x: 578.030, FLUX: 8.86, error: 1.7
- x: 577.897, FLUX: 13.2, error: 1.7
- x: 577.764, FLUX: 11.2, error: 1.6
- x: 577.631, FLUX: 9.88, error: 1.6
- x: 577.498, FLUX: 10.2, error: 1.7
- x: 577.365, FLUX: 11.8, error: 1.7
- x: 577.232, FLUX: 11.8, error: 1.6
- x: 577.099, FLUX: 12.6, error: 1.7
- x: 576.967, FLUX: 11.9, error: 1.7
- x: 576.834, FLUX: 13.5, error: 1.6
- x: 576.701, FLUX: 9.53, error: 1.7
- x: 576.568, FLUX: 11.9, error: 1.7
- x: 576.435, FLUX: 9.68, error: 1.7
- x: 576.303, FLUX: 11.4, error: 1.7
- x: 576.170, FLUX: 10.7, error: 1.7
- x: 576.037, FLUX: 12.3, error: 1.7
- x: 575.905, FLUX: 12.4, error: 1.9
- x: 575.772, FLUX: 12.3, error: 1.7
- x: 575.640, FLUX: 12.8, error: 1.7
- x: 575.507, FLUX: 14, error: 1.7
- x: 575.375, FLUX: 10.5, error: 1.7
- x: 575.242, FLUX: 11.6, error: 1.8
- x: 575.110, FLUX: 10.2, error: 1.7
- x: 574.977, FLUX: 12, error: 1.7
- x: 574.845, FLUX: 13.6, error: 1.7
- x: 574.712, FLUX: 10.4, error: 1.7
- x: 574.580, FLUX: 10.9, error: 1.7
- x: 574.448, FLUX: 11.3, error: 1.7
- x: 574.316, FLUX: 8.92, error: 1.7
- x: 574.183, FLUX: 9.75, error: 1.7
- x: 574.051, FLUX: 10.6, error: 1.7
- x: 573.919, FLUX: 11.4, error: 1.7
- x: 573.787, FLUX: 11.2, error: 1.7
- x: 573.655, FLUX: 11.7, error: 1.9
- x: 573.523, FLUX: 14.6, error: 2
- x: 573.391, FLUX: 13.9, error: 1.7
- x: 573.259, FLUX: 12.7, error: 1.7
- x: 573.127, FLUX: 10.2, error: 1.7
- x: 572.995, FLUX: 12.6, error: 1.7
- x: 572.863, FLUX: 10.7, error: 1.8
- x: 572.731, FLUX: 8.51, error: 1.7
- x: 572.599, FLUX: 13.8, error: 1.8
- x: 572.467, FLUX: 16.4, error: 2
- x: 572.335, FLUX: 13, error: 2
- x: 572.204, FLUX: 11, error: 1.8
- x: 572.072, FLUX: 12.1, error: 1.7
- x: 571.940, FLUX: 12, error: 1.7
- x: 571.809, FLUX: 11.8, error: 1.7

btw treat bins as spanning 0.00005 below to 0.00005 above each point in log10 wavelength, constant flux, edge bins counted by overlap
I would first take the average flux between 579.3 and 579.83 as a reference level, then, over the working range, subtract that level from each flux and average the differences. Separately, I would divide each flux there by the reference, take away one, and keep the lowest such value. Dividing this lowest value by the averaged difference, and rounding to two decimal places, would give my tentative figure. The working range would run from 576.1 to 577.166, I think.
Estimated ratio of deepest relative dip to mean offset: 0.38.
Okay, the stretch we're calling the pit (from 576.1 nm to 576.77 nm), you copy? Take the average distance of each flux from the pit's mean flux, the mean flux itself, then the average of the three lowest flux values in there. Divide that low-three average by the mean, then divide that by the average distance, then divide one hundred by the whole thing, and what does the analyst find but 89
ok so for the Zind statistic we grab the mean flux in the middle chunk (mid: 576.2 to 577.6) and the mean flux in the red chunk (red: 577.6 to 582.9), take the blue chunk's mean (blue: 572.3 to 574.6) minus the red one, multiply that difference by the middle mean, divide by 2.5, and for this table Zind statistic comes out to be 2.7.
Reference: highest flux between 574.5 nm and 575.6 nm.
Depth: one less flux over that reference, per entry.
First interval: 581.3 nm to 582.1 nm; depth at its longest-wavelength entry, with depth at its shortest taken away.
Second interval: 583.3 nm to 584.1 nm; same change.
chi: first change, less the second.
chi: 0.1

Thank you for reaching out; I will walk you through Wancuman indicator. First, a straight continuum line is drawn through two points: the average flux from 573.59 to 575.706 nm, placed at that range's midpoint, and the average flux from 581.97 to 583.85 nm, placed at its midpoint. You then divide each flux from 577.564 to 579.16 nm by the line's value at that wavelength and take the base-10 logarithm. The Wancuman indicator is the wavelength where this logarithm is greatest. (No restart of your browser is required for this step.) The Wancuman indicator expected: 577.897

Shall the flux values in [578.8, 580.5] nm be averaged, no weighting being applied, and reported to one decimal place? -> 11.0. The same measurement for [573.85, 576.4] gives 11.4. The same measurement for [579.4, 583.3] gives 11.6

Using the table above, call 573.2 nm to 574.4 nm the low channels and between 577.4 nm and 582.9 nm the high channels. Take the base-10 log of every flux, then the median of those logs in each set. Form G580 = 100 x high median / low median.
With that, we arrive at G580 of 99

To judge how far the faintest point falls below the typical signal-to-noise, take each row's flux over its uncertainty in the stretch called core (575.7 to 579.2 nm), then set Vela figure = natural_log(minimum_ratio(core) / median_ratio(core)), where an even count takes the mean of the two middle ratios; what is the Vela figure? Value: -0.36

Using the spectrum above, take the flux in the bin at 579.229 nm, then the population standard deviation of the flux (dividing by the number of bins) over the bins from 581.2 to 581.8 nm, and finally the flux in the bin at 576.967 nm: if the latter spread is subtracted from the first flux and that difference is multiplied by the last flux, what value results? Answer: 109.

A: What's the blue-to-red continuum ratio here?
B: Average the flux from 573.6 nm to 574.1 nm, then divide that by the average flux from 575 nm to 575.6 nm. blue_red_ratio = 0.97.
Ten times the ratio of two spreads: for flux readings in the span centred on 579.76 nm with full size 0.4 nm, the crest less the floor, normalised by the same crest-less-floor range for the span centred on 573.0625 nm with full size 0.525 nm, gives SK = 17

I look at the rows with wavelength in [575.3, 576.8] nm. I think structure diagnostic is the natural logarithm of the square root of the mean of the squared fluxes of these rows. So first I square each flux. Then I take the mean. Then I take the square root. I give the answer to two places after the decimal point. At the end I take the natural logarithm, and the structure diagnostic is 2.46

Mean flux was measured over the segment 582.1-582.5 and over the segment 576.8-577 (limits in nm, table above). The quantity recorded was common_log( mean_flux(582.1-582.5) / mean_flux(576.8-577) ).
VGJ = -0.01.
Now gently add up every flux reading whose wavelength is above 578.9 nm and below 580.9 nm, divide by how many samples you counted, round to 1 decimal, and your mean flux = 11.1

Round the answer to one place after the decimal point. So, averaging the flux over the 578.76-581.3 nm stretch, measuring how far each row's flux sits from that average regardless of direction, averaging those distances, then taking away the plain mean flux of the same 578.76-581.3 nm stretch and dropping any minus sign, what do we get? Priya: 9.9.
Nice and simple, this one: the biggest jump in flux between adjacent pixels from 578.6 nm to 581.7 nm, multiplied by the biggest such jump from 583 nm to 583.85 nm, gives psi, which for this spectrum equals 12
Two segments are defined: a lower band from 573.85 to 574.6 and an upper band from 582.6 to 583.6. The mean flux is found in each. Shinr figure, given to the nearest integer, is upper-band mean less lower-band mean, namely 1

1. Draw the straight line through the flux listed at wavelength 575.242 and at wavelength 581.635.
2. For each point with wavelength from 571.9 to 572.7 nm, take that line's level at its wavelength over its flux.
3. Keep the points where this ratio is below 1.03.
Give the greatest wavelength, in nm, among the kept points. 572.599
